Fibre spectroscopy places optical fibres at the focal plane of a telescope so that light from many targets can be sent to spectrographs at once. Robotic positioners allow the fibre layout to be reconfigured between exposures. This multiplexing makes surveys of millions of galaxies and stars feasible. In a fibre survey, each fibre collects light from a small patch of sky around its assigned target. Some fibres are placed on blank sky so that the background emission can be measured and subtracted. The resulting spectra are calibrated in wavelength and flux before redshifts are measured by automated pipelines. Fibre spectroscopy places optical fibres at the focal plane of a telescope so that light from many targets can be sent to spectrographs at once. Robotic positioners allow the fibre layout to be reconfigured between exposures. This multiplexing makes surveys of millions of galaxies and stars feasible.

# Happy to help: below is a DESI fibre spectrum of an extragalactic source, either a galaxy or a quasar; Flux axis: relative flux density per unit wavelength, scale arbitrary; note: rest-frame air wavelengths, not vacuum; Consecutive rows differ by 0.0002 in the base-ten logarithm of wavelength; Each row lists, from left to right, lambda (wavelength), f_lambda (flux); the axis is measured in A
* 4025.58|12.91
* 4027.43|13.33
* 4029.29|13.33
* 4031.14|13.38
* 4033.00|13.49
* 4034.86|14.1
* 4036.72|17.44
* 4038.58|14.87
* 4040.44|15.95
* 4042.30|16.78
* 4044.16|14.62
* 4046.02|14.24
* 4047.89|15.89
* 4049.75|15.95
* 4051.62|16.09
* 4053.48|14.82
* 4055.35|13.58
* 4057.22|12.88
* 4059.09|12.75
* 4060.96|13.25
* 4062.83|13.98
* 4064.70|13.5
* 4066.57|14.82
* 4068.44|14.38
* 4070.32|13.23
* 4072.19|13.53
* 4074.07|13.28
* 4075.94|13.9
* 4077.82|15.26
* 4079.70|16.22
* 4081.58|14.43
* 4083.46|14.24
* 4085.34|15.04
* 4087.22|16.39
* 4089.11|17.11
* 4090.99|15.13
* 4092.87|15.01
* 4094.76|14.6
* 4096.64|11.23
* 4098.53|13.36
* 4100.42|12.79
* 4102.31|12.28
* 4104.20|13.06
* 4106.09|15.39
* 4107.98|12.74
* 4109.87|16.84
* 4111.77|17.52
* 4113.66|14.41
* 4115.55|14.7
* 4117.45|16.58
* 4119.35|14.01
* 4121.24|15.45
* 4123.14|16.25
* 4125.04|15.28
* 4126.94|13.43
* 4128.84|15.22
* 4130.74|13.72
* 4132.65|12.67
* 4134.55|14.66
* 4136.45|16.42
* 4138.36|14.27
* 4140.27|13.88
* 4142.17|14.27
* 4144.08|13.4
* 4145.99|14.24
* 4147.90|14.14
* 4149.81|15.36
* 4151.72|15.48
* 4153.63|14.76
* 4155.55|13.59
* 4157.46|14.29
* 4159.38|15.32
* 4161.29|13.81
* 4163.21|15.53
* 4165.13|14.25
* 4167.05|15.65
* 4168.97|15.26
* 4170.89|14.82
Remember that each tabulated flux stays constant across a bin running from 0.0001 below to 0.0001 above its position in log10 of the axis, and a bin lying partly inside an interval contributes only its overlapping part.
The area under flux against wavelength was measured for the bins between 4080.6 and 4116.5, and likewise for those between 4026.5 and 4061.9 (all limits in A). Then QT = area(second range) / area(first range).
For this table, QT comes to 0.988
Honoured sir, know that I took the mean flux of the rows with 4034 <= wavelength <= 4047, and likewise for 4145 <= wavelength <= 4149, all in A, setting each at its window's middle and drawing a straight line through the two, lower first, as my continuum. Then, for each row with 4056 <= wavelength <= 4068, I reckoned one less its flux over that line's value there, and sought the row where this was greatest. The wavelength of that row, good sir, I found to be 4059.09 A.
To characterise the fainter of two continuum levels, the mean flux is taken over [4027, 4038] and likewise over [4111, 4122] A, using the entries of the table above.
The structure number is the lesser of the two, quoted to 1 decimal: 14.2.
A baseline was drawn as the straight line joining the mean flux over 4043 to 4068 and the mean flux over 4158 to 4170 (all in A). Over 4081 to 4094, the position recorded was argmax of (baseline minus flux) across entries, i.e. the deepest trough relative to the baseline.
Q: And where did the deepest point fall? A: 4083.46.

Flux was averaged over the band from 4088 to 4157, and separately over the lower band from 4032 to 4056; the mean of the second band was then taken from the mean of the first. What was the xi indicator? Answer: -0.7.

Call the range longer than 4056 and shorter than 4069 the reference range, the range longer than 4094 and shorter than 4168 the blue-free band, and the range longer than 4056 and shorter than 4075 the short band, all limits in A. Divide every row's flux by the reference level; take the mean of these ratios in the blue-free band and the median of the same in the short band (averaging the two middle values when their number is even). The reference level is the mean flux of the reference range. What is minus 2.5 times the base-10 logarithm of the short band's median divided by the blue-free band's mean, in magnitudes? 0.09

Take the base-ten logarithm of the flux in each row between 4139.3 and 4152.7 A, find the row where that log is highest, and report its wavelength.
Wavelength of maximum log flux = 4151.72 A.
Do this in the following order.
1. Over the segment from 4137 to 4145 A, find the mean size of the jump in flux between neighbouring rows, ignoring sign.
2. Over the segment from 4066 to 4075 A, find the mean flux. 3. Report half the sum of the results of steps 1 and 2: 7.2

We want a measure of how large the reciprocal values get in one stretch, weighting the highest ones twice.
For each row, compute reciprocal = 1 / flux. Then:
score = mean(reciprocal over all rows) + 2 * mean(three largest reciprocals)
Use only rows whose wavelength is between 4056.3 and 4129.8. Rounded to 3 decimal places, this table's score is 0.236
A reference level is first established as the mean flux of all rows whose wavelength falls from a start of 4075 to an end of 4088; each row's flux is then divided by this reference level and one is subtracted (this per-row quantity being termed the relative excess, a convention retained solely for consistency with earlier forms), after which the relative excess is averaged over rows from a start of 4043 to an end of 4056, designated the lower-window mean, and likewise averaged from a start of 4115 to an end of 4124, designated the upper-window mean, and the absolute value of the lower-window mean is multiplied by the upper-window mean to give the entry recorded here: 0.0001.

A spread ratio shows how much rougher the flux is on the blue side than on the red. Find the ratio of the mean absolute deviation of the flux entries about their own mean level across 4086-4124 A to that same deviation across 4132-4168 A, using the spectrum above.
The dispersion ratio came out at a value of 1.94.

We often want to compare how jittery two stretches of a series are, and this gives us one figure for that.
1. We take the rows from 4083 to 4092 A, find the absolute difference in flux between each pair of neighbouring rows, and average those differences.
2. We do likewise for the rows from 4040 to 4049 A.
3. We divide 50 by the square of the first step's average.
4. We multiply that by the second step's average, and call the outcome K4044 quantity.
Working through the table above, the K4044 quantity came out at 43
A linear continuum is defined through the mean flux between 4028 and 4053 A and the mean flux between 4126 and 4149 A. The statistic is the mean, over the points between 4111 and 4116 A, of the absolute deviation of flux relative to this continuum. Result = 1.1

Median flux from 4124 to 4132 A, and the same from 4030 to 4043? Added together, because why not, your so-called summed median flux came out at 29.3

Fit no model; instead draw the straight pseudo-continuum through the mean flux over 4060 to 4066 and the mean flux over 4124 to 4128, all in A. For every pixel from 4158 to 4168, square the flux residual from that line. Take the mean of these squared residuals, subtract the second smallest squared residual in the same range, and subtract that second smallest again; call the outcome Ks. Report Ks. 0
